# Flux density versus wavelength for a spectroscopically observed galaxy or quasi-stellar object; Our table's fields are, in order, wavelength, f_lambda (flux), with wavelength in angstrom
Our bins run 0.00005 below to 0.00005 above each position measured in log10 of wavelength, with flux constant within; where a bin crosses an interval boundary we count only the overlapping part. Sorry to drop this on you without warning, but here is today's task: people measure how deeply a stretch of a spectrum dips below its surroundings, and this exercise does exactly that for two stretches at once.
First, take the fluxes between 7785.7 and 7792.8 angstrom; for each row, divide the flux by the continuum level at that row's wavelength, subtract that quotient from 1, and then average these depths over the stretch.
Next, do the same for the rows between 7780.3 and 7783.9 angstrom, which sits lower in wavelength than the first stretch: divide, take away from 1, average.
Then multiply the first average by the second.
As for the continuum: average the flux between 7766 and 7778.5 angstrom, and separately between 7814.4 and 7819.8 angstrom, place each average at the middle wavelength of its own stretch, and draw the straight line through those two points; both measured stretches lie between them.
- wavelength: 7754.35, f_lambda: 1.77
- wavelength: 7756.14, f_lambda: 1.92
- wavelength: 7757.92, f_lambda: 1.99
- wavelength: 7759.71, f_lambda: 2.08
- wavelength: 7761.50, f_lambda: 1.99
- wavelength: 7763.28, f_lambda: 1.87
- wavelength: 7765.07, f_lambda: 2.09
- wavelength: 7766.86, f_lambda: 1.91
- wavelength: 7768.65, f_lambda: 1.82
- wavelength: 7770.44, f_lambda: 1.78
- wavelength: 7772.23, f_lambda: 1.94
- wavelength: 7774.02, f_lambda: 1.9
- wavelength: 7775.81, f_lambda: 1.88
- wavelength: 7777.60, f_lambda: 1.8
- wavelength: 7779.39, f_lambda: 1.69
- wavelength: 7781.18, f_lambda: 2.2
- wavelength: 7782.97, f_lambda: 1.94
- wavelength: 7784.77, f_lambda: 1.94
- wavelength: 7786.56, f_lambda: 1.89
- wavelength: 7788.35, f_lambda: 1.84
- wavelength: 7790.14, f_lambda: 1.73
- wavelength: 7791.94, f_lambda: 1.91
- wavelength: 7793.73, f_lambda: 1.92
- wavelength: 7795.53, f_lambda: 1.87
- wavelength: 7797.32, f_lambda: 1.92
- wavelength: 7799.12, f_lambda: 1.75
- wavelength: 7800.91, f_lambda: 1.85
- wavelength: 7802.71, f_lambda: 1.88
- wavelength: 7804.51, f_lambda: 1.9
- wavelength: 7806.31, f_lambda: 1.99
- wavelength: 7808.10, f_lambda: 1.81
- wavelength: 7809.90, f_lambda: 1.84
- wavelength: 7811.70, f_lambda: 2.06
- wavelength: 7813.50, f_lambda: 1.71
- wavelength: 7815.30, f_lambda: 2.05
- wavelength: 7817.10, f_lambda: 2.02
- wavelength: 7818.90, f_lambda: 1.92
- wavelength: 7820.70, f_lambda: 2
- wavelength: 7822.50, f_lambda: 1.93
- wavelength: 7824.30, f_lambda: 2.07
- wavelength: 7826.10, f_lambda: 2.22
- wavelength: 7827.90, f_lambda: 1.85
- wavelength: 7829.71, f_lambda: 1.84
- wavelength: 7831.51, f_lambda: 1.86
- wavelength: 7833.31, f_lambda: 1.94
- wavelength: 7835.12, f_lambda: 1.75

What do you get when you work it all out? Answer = -0.0035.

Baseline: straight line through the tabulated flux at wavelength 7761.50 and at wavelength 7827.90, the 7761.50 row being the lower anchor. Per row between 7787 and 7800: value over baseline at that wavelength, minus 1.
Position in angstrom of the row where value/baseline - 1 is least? 7790.14 angstrom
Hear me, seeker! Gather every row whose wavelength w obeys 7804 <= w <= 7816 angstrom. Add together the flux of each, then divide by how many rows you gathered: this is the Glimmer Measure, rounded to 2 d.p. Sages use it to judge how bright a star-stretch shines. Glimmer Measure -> 1.91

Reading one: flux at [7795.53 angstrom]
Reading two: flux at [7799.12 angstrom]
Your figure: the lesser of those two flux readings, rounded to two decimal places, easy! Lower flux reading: 1.75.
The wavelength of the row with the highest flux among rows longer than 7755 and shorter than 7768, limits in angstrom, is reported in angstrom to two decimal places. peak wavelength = 7765.07 angstrom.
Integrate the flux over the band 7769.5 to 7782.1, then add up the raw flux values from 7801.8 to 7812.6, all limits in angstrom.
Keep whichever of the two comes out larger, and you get 24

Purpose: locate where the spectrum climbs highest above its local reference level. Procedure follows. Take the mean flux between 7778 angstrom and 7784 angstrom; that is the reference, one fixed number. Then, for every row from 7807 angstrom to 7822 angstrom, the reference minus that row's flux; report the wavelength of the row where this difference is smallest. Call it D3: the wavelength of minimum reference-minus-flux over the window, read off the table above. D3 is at 7811.70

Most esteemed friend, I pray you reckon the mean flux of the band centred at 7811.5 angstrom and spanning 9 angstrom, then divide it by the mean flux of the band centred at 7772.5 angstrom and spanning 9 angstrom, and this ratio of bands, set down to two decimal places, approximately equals 1.02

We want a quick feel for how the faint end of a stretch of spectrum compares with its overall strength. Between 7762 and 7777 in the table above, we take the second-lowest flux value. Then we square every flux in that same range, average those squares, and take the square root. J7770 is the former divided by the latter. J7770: 0.958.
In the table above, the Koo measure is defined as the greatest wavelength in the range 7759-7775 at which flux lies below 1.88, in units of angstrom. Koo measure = 7770.44 angstrom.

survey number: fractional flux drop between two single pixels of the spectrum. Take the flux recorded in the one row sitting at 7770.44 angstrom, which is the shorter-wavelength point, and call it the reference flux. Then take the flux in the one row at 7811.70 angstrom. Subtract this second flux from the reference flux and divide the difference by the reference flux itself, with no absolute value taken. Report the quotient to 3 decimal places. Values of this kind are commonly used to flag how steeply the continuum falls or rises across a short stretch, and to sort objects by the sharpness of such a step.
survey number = -0.157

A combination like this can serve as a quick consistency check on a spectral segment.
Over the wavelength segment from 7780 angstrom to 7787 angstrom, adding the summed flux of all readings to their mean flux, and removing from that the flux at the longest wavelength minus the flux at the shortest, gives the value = 10.3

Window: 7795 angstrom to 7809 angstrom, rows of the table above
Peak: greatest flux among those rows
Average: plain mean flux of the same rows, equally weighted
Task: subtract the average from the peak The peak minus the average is 0.12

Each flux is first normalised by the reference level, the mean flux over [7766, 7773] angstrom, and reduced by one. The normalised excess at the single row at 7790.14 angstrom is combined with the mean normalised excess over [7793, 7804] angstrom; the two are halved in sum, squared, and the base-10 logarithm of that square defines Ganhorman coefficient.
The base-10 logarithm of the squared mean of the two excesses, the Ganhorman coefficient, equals -2.9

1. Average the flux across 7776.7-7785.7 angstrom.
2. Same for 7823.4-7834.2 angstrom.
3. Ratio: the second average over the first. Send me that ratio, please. 1.03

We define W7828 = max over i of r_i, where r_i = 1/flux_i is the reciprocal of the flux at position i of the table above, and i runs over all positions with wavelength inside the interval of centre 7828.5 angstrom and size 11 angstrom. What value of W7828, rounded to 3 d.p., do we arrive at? 0.543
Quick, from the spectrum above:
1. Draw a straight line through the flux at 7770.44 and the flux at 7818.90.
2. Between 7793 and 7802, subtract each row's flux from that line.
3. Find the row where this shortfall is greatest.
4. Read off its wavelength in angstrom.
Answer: 7799.12 angstrom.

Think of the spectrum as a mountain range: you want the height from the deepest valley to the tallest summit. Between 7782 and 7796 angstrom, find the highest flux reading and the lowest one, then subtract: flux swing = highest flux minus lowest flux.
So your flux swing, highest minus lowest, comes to 0.21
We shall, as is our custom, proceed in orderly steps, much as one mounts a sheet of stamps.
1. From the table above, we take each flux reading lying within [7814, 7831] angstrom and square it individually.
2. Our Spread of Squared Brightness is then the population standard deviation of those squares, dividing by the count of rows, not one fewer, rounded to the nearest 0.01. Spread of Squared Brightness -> 0.46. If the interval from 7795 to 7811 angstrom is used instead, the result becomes 0.24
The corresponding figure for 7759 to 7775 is 0.39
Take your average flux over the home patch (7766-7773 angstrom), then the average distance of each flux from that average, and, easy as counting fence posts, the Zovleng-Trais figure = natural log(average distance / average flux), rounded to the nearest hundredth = -3.39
